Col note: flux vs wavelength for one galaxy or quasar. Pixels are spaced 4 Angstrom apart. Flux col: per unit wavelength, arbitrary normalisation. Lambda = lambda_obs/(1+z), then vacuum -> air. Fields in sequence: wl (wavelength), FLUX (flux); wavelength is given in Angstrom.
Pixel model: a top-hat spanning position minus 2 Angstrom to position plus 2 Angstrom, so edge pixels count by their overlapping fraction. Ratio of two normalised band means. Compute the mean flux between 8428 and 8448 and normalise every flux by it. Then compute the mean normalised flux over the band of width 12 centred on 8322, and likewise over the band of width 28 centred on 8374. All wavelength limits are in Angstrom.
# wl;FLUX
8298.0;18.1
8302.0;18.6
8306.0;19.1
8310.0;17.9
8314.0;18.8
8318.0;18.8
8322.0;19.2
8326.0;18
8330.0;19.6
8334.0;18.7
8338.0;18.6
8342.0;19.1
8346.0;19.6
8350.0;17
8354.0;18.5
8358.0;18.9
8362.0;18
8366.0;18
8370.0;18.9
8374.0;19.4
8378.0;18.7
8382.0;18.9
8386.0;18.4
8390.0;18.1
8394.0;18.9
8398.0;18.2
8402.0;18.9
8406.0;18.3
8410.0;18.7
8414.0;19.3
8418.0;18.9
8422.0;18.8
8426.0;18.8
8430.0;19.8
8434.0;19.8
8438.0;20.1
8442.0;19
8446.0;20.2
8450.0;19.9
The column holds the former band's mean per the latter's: 1.00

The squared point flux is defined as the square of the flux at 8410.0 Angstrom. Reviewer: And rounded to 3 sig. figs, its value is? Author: 350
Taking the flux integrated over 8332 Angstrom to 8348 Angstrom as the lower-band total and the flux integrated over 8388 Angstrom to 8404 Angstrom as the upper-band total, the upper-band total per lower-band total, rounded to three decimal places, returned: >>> 0.975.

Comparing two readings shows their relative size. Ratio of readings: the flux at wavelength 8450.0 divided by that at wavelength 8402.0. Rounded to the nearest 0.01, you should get 1.05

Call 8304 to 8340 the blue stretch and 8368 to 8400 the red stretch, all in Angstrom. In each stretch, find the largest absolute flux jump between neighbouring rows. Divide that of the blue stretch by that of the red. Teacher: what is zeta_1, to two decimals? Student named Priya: 2.00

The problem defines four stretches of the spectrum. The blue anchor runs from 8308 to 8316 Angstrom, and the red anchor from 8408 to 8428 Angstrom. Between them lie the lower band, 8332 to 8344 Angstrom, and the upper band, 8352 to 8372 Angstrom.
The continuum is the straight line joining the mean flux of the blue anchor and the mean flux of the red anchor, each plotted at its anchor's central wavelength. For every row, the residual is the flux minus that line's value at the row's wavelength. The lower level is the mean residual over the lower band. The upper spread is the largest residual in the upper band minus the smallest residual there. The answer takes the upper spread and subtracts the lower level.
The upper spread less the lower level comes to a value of 0.63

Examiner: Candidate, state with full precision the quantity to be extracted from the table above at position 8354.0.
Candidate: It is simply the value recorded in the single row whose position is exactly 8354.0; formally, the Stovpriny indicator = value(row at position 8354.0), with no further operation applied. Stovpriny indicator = 18.5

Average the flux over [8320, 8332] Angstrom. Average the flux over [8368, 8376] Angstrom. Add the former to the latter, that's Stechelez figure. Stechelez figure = 38.1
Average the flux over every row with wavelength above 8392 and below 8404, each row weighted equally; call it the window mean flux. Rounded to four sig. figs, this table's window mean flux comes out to 18.67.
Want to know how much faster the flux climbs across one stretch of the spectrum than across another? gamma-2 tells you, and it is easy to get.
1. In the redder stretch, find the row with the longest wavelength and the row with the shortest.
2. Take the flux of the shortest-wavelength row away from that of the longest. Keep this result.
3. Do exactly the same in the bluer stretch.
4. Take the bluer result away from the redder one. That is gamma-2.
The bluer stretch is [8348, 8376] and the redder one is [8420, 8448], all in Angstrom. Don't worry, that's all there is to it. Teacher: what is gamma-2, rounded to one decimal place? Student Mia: -1.0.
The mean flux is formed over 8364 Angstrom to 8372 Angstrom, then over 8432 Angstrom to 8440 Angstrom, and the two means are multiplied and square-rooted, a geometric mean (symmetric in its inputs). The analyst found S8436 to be 19.2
